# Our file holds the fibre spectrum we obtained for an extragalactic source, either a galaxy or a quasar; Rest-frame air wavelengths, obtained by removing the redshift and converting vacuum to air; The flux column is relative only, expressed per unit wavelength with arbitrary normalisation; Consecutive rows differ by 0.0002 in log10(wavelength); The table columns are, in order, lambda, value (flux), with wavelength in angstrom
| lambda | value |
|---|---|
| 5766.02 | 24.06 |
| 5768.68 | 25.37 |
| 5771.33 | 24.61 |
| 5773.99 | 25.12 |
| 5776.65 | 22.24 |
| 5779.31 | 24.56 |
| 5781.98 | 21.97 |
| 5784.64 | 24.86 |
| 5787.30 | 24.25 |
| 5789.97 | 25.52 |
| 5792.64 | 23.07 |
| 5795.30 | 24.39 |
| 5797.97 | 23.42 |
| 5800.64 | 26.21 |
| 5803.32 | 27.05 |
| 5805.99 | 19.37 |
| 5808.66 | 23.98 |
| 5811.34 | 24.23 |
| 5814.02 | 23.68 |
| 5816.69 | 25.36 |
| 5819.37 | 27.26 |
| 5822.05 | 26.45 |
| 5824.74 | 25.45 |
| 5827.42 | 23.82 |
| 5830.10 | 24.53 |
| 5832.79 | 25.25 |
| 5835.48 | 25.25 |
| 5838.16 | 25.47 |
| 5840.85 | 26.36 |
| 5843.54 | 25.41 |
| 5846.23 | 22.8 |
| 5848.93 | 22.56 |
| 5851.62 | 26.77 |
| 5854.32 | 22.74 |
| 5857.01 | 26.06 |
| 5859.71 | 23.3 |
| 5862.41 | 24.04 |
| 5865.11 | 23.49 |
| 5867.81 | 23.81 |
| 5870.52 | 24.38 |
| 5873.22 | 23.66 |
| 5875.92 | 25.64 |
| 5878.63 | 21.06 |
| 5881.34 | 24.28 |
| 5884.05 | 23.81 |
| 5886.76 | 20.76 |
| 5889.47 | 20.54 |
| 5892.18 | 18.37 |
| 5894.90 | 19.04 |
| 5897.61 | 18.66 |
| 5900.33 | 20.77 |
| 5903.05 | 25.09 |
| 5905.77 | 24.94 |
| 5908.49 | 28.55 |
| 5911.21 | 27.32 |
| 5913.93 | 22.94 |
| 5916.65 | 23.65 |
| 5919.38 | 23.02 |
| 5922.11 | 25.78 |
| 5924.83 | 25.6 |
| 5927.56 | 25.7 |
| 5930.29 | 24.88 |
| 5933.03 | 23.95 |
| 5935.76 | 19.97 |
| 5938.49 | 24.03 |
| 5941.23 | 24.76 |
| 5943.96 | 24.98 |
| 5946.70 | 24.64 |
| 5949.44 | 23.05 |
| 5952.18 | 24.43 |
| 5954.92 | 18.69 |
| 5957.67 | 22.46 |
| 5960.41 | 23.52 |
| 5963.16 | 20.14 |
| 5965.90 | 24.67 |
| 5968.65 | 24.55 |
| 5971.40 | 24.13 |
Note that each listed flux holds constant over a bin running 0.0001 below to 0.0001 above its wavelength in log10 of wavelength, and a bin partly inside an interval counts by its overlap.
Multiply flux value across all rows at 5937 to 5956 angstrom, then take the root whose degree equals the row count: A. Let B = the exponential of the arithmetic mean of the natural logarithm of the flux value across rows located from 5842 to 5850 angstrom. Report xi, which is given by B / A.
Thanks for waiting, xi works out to 1.01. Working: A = 23.4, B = 23.6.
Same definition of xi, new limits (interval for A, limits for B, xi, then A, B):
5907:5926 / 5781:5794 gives 0.95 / 25.2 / 23.9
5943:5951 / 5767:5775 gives 1.03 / 24.2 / 25.0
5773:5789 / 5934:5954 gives 0.99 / 23.8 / 23.6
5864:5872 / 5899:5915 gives 1.04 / 23.9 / 24.8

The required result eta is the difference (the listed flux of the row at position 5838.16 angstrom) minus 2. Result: 23.5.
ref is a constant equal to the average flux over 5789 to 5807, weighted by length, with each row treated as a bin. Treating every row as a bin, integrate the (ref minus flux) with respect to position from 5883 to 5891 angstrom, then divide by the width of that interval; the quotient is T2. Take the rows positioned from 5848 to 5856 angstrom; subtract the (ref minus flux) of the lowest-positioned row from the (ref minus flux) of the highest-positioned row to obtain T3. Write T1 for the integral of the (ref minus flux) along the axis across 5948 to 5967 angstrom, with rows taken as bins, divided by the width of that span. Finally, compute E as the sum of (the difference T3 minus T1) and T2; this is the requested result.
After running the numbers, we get 0.7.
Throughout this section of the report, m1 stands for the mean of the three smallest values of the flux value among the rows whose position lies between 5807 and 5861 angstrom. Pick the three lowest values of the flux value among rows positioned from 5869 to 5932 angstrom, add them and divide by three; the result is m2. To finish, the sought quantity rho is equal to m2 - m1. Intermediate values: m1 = 22.7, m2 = 18.7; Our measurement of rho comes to -4.0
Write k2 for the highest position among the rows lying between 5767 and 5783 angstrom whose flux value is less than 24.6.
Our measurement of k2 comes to 5781.98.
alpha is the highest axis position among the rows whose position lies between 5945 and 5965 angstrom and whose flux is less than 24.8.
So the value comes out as 5963.16 angstrom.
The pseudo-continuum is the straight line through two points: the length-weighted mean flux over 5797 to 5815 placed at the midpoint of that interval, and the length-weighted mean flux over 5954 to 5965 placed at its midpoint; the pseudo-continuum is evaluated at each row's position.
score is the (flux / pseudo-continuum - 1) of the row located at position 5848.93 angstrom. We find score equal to -0.03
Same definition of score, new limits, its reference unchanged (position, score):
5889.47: -0.09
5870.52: 0.06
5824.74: 0.07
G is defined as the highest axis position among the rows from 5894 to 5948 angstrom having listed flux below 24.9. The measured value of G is 5946.70 angstrom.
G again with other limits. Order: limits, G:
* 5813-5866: 5865.11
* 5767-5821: 5814.02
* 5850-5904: 5900.33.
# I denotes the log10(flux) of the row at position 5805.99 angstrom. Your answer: 1.29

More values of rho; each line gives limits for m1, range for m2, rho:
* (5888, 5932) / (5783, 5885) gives 2.3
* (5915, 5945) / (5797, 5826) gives -0.1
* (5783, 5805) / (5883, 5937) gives -4.9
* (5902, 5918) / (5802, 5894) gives -4.4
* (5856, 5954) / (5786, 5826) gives 3.3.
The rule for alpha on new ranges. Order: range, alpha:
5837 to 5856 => 5854.32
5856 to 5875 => 5873.22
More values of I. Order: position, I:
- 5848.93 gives 1.35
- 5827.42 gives 1.38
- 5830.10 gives 1.39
